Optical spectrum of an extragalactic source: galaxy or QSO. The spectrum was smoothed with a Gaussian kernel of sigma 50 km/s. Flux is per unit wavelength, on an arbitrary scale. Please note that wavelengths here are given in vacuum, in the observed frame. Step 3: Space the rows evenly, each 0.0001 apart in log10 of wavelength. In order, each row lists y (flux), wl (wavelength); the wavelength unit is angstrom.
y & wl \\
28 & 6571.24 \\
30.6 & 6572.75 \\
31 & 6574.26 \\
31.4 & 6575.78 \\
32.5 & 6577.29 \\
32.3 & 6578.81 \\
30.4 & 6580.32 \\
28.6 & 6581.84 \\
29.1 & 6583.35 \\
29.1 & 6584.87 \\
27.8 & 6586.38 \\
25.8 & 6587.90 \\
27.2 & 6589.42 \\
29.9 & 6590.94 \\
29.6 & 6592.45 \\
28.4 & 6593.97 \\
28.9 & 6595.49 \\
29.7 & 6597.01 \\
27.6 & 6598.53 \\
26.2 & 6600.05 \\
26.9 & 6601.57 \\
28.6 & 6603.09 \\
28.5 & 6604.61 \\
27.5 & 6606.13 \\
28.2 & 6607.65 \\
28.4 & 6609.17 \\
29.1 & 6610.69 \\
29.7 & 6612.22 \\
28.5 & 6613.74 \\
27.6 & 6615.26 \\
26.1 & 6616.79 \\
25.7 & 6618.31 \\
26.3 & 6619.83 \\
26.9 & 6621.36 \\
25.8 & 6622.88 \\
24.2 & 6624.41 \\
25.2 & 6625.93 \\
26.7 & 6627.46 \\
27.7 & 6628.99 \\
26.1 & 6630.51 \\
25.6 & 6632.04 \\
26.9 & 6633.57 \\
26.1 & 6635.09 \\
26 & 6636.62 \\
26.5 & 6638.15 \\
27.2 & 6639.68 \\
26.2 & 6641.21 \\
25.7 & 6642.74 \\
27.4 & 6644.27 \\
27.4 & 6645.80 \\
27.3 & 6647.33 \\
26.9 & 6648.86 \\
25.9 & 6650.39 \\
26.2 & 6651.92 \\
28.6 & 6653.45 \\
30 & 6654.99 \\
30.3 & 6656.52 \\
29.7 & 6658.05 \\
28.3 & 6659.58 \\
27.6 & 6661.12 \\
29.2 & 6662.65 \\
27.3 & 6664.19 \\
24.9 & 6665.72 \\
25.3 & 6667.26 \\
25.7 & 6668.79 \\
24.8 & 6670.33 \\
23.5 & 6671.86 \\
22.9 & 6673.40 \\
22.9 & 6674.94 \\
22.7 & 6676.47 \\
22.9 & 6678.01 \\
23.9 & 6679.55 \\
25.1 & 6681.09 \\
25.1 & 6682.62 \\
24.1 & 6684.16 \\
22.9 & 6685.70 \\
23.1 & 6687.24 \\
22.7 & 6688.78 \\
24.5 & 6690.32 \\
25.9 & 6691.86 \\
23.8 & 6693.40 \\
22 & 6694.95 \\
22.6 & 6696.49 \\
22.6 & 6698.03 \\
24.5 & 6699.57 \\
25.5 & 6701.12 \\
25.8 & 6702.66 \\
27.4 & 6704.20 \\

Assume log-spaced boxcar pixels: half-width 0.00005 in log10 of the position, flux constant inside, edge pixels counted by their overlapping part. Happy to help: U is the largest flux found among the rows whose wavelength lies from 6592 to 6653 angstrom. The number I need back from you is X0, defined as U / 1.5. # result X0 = 20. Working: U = 29.7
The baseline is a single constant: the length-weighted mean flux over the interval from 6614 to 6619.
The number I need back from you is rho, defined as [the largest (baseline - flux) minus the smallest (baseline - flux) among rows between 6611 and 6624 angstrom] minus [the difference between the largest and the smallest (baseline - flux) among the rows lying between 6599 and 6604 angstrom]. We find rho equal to 1.6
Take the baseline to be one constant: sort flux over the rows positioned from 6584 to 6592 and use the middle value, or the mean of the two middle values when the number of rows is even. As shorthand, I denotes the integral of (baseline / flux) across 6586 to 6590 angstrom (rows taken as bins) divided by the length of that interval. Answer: 1.04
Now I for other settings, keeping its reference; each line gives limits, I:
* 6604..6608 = 0.99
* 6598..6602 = 1.04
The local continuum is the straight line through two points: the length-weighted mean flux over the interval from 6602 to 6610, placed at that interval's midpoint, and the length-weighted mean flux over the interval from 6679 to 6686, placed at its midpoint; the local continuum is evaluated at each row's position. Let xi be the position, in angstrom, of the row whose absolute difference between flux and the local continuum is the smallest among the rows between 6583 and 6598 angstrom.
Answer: 6595.49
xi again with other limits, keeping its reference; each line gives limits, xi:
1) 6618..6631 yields 6627.46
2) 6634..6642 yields 6638.15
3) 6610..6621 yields 6615.26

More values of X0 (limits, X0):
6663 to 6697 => 18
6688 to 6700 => 17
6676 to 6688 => 17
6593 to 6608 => 20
